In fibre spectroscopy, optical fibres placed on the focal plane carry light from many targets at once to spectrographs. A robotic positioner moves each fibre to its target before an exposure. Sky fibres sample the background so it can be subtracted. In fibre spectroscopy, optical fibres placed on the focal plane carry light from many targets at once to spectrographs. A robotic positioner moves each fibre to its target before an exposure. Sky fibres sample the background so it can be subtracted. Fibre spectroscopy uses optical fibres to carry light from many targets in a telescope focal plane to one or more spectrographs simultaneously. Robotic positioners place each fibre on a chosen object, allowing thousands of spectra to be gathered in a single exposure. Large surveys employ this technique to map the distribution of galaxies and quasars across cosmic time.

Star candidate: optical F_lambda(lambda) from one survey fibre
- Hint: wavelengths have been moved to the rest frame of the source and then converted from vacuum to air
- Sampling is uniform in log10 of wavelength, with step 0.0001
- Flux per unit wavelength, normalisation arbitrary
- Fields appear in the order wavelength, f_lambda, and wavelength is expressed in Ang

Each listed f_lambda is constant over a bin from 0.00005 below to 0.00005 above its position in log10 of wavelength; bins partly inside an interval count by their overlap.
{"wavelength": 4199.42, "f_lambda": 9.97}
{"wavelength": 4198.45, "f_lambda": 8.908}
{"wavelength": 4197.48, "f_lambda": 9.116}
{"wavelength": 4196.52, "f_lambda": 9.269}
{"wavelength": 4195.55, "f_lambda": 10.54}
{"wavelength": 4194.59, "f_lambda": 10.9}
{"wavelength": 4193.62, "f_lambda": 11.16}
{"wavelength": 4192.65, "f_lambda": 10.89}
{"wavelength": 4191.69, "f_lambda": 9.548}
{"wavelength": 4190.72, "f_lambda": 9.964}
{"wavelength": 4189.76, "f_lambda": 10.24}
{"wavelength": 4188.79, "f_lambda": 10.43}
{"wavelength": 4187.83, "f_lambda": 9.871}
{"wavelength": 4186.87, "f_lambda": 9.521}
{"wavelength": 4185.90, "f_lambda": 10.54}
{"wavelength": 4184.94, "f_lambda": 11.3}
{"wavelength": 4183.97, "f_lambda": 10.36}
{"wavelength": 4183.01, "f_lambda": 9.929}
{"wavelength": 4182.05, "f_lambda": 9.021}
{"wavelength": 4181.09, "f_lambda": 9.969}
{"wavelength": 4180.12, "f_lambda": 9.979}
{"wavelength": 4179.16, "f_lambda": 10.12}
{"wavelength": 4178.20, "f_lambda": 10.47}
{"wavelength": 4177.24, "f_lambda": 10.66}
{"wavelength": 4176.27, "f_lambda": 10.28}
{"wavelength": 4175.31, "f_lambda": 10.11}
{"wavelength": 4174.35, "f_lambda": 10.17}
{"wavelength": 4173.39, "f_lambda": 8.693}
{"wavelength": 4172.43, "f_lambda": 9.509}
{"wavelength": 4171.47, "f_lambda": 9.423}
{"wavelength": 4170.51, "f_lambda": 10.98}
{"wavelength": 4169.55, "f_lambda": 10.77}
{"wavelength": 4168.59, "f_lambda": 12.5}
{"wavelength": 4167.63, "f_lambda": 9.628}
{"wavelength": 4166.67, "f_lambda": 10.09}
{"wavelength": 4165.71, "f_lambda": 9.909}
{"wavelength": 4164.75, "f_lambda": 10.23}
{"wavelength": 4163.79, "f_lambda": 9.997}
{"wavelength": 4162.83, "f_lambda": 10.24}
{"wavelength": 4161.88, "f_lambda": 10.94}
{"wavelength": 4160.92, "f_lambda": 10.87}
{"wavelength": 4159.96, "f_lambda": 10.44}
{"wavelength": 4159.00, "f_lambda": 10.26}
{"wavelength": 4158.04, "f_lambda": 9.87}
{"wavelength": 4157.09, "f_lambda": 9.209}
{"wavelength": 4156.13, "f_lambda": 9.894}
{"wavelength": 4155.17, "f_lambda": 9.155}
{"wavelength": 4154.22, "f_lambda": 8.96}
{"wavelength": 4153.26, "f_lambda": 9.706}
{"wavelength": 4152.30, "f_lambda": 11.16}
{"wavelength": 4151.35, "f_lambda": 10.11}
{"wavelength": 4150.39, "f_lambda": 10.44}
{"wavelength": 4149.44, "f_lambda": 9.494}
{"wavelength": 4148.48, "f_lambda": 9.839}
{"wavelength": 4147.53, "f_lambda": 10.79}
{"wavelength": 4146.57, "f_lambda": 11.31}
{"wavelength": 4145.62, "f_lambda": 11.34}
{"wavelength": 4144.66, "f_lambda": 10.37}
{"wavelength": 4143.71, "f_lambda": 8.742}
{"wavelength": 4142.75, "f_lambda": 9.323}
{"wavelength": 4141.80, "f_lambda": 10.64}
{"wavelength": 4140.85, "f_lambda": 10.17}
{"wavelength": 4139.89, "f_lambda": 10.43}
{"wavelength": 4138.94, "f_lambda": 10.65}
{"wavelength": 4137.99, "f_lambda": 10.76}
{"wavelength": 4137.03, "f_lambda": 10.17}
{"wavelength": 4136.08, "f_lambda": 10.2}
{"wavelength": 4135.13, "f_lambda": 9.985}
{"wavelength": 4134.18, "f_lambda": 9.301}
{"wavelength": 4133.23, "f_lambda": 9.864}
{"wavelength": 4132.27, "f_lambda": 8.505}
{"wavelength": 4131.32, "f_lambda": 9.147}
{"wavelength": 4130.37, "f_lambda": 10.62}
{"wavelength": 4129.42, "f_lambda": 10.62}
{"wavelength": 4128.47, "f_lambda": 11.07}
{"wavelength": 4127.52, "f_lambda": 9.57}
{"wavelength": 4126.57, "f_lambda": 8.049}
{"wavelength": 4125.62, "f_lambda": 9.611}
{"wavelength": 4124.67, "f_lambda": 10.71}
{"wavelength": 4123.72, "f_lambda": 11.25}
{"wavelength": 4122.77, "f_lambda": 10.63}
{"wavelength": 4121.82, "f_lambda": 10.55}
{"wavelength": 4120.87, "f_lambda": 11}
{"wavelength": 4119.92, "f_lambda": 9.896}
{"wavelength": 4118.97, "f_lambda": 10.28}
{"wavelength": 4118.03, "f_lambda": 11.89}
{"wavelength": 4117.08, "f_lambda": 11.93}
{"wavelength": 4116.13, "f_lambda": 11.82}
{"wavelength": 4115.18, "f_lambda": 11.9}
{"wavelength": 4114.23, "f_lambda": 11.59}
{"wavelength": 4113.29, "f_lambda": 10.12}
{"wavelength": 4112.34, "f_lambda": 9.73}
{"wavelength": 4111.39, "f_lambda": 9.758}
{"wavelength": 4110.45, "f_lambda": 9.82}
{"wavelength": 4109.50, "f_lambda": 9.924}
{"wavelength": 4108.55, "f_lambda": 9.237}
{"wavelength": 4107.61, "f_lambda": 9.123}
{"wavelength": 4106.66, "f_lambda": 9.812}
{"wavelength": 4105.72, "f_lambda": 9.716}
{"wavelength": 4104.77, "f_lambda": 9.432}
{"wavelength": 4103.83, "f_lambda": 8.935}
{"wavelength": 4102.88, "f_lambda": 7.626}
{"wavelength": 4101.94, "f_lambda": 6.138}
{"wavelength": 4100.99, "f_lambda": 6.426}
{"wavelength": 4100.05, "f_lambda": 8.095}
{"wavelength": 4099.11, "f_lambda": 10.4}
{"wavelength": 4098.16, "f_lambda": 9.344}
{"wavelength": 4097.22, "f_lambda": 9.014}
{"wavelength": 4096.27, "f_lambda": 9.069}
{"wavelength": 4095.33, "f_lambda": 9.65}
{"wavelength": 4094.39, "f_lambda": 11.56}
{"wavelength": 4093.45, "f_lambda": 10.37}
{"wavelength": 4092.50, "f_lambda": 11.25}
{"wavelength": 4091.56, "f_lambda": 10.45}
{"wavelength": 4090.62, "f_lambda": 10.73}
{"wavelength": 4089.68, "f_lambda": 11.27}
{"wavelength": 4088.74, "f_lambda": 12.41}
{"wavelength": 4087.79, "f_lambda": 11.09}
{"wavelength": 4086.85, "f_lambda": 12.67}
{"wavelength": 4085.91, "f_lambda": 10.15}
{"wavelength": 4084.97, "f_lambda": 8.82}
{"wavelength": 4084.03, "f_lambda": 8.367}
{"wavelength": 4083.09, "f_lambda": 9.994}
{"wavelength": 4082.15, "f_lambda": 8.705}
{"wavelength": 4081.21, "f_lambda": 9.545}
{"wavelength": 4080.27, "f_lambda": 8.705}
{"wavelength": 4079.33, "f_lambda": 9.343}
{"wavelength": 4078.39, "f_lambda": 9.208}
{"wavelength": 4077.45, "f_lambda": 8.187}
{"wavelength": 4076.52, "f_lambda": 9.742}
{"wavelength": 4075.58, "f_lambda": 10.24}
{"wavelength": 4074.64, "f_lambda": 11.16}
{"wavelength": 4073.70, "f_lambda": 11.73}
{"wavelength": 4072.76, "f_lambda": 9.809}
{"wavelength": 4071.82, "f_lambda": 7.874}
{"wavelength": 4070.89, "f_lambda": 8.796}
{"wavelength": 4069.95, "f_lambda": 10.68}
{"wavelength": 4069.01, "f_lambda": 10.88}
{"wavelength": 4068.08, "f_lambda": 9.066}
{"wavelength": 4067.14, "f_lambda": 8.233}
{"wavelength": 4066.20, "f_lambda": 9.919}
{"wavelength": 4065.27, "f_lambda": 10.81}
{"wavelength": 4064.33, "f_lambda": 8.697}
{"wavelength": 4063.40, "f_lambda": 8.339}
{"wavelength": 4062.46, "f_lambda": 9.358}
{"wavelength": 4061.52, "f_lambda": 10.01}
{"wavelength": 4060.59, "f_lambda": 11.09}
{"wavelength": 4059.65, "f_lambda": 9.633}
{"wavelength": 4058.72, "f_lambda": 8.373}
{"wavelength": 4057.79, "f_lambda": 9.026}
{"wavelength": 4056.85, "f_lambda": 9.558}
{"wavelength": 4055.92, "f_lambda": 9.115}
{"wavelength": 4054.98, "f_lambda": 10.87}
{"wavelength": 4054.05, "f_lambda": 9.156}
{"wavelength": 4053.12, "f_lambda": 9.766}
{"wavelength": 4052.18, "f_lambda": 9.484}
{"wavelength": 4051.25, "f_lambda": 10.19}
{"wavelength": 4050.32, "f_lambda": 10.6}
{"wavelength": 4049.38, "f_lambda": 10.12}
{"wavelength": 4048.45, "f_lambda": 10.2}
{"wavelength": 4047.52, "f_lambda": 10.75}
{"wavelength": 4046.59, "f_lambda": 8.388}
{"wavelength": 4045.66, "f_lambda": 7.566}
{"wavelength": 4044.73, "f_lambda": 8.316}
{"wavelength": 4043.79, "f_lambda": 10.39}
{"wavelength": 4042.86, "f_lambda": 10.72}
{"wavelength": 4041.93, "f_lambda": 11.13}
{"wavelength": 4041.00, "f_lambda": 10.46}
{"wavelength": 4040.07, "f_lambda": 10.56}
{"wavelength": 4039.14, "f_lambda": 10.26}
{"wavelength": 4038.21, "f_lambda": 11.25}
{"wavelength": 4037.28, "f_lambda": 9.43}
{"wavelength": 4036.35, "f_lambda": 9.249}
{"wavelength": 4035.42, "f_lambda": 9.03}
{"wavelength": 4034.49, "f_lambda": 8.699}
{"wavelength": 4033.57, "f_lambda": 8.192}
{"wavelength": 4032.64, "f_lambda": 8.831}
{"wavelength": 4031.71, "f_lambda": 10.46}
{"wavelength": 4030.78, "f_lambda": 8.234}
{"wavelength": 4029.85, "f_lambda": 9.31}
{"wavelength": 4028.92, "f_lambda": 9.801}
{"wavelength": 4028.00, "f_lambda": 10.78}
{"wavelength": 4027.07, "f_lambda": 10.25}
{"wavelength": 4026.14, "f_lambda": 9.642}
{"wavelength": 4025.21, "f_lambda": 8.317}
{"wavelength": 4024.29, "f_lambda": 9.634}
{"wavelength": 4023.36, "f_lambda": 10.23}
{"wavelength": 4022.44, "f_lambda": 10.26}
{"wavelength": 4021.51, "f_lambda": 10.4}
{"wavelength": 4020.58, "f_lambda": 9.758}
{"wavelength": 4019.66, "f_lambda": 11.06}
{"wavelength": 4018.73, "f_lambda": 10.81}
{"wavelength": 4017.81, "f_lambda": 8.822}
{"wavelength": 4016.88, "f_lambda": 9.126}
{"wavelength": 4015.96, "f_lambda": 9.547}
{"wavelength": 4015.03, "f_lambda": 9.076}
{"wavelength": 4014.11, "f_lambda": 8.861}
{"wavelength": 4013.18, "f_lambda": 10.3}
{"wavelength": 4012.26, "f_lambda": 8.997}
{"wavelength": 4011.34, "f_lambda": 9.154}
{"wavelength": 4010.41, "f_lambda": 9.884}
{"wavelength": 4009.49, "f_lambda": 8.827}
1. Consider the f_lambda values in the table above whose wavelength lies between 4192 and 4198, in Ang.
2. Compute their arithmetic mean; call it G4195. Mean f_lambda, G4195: 10.3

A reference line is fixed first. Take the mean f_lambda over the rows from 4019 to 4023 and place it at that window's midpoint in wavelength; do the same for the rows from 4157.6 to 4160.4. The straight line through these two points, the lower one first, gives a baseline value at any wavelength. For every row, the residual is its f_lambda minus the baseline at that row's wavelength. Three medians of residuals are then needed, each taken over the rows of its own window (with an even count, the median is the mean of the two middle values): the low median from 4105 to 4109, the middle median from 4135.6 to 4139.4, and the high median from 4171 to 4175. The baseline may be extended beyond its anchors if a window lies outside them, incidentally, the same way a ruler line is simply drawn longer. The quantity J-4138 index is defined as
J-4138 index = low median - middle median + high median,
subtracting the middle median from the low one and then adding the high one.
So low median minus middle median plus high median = -1.7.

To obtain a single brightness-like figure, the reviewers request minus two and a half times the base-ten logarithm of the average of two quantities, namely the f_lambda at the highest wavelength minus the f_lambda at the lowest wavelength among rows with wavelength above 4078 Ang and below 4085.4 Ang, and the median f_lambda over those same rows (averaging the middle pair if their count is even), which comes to -1.59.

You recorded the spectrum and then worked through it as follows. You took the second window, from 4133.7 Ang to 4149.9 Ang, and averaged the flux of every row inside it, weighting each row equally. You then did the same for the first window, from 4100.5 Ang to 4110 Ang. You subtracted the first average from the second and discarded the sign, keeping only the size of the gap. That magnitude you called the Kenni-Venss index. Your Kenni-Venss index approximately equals 1.57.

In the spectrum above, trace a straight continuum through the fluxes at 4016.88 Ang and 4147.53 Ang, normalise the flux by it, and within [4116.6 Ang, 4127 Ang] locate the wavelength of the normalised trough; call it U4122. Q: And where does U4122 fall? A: 4126.57 Ang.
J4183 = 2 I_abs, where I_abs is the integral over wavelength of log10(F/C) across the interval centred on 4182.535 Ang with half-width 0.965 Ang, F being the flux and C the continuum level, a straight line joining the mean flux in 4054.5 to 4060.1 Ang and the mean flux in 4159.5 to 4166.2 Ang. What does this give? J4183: -0.2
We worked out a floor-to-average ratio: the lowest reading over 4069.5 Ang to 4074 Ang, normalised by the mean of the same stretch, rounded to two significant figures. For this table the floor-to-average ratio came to 0.81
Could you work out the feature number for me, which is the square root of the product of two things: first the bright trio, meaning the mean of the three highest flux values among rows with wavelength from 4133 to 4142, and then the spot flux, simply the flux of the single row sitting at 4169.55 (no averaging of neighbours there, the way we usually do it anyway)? 10.7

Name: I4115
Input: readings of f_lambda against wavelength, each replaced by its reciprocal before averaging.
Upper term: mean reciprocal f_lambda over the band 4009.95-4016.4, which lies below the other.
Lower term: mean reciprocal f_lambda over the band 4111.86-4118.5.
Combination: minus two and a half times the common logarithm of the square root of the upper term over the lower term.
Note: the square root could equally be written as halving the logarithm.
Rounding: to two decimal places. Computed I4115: -0.10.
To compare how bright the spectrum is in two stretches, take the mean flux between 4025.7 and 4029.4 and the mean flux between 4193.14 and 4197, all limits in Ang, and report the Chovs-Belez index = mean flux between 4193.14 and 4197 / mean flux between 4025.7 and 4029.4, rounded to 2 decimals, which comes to 1.03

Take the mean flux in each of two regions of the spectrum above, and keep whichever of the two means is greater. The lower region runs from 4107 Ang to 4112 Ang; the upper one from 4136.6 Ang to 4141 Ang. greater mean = 10.44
